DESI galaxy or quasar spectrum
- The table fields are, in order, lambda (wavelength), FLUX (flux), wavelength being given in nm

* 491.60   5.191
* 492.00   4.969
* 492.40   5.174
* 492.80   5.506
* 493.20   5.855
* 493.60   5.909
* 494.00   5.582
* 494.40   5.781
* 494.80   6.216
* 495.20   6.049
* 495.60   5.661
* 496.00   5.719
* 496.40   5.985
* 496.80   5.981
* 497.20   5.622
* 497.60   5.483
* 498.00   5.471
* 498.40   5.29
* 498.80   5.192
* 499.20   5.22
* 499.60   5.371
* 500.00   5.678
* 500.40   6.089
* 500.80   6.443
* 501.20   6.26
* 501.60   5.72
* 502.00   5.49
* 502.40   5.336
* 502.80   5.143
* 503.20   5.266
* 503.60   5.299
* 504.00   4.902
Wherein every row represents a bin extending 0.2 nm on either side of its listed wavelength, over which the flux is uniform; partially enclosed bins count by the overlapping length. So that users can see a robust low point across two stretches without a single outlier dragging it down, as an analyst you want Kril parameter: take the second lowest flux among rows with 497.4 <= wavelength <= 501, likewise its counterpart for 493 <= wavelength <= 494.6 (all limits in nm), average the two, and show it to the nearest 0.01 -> 5.50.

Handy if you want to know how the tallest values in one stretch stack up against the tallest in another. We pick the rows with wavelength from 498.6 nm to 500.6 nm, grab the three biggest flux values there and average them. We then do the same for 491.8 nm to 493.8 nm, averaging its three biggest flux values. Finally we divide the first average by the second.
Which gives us 0.99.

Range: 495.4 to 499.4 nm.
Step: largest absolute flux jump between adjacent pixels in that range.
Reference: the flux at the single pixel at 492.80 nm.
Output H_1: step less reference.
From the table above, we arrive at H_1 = -5.15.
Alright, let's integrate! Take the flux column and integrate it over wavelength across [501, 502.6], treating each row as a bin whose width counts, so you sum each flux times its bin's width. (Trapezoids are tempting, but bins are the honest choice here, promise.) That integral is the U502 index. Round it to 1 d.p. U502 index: 9.1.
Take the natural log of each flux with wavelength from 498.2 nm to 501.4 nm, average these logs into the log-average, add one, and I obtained 2.74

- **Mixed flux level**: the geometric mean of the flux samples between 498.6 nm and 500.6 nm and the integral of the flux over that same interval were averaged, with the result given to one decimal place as 8.3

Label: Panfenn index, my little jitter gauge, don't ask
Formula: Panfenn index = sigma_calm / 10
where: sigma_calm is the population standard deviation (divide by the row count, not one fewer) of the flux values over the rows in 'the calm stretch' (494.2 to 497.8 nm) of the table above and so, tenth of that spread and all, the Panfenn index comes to 0.022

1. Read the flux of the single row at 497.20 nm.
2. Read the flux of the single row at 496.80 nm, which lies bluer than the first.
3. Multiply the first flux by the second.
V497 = 33.6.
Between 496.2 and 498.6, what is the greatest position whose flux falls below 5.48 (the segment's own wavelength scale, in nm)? 498.40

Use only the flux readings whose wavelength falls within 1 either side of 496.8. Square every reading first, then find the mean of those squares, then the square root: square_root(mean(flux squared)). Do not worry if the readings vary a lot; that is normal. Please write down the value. 5.8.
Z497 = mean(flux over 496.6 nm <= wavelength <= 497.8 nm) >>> 5.70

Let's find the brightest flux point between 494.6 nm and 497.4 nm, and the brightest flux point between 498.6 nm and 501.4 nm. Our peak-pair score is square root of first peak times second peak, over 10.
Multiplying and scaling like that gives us 0.6328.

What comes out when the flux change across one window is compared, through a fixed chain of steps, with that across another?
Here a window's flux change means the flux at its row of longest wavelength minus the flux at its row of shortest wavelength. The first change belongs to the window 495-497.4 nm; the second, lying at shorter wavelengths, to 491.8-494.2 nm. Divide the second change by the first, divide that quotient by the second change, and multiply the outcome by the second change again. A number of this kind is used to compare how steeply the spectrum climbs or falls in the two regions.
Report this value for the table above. -1.4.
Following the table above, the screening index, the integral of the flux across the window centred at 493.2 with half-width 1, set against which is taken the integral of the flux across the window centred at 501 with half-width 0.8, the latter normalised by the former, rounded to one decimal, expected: 0.9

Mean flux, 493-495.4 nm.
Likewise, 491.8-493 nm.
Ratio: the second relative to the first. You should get 0.88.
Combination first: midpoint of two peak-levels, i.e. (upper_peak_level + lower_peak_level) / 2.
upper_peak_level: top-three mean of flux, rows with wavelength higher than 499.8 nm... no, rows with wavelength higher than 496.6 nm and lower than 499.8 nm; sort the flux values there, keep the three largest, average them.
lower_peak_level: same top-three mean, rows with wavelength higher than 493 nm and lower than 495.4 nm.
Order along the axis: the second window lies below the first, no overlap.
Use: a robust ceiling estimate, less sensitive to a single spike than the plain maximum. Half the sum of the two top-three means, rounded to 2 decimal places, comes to 5.88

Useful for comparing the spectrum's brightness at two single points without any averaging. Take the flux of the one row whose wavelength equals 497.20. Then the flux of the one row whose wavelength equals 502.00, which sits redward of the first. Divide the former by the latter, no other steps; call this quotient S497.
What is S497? 1.02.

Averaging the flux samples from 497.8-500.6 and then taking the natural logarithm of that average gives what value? 1.70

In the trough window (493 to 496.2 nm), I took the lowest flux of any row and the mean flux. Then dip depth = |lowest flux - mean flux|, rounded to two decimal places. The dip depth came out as 0.26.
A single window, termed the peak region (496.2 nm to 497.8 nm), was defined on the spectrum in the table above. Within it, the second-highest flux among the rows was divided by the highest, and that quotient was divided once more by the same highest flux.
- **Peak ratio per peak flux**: 0.167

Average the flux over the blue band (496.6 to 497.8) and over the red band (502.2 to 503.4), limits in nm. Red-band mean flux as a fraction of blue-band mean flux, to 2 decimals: 0.92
